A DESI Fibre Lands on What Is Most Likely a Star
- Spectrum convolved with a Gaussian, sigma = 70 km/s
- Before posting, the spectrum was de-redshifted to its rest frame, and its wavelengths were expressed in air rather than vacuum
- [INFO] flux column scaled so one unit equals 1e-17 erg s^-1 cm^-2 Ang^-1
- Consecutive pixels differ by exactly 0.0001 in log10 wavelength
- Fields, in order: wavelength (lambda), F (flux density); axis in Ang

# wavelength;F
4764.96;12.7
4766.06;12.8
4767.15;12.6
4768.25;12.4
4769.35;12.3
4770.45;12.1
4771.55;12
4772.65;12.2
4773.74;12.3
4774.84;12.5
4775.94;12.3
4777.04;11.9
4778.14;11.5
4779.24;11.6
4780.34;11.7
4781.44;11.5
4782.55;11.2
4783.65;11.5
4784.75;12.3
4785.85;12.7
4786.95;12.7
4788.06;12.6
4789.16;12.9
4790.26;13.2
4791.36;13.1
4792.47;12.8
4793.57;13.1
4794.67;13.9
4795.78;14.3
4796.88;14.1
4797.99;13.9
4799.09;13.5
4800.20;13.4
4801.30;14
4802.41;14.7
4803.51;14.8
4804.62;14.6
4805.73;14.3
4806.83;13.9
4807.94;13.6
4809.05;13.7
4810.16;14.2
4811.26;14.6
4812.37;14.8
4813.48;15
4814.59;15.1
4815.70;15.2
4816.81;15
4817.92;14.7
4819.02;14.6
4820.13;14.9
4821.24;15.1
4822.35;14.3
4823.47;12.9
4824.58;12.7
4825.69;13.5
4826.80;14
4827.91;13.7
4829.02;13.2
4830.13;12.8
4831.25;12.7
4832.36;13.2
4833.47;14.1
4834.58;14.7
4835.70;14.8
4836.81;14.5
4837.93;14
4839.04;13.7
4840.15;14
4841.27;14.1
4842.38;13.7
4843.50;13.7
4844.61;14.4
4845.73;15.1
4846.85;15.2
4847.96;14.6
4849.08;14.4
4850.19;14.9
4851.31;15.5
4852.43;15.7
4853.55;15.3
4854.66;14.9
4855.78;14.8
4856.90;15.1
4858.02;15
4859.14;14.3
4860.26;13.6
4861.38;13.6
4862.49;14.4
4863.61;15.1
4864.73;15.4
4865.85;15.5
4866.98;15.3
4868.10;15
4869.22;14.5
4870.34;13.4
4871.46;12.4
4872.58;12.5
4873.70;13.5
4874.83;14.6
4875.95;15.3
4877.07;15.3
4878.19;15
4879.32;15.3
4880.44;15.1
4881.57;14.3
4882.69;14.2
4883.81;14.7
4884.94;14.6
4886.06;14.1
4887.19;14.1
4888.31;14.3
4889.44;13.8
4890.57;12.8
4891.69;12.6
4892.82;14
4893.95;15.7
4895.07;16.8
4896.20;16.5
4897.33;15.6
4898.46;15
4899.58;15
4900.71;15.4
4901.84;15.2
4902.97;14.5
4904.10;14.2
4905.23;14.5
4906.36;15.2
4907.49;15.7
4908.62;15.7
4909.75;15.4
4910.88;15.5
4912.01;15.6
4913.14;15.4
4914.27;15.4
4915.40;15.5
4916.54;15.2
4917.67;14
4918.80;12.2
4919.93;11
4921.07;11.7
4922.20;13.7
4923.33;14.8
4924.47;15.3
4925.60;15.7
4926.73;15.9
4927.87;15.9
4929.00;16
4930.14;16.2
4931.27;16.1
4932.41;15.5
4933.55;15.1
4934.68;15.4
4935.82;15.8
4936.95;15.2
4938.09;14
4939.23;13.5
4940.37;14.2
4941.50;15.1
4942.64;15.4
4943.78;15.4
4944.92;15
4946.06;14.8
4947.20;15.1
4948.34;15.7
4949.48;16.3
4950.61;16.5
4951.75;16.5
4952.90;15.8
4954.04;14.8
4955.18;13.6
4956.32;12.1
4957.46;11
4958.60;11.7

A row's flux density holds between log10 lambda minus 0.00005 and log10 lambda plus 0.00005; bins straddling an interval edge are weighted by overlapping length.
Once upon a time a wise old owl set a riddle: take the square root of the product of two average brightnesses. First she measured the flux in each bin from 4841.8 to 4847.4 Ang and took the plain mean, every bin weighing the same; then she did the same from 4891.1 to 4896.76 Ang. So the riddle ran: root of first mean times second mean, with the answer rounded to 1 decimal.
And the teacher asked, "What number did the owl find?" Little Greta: 14.8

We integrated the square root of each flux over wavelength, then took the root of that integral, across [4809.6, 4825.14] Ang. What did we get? 7.69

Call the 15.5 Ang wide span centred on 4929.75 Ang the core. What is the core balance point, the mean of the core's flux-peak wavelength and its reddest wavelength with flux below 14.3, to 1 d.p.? 4926.2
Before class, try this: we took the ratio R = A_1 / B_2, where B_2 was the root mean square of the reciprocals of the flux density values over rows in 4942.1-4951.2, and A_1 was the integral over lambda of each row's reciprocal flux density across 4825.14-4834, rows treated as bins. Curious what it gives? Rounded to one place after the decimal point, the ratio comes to 10.3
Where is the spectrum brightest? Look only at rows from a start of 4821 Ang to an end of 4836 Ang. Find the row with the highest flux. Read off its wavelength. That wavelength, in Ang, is 4821.24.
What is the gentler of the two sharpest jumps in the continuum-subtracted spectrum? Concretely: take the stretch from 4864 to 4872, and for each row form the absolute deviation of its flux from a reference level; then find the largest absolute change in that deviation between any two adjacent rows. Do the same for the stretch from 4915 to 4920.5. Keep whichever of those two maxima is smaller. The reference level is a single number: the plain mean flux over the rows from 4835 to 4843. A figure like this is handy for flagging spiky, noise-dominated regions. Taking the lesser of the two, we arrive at 1.0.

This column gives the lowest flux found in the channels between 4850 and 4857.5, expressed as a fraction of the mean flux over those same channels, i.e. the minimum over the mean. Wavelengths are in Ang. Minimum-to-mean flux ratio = 0.98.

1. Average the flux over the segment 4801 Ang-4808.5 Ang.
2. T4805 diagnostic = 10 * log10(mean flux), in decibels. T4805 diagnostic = 11.5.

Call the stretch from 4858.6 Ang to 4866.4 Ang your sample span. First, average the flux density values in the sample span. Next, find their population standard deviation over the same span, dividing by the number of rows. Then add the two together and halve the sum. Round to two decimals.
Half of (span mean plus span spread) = 7.65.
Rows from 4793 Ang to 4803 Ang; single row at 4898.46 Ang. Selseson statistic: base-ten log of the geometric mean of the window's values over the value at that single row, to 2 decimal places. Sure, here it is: -0.03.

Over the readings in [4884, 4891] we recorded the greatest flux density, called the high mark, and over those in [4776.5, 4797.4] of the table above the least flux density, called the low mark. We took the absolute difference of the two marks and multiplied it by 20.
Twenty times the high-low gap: 68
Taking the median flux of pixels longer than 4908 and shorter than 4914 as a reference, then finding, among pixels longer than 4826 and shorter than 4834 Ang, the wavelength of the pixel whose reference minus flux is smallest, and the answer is 4833.47 Ang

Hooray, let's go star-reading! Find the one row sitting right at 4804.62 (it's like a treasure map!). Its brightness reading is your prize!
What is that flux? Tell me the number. 14.6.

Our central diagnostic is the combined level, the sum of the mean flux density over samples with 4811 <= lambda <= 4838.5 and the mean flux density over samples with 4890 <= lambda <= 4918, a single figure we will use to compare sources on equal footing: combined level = 29.2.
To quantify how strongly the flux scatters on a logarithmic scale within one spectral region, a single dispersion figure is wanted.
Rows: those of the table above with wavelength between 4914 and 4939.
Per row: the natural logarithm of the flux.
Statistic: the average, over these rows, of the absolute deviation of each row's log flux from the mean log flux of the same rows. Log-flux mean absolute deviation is 0.080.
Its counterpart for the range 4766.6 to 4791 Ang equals 0.035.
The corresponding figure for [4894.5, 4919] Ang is 0.042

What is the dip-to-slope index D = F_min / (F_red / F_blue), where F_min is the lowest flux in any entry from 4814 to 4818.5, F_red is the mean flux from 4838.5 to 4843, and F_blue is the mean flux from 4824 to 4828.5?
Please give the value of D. 14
